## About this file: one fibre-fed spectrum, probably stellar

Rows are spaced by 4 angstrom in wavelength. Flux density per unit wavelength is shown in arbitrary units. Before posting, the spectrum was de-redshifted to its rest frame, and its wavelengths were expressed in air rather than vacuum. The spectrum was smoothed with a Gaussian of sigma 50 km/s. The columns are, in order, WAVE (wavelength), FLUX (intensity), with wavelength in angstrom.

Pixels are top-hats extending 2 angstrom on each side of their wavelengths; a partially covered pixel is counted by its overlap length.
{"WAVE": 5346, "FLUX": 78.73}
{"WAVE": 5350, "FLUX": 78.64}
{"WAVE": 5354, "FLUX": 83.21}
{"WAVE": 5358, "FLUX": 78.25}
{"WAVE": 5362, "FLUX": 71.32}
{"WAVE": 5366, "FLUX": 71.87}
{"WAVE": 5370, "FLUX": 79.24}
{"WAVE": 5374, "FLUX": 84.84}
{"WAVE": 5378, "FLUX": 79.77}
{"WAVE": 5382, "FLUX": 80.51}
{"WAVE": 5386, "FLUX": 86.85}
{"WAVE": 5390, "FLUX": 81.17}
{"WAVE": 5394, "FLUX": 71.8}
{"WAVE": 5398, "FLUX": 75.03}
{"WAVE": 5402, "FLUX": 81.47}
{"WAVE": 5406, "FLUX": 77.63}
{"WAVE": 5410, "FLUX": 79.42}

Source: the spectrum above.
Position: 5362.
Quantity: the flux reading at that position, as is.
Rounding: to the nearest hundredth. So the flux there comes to 71.32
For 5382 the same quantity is 80.51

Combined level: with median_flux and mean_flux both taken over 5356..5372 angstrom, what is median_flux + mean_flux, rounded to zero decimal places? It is 150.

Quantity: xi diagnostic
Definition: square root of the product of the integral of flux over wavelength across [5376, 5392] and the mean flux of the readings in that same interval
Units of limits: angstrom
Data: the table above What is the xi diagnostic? 328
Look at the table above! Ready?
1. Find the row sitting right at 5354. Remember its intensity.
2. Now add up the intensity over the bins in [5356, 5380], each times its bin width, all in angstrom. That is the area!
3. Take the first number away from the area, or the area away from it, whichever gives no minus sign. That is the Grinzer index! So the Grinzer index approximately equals 1778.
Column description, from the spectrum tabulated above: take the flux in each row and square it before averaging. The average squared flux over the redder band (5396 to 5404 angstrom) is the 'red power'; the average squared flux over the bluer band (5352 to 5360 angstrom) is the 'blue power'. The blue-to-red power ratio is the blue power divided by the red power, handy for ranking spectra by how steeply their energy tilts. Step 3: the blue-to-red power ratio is 1.06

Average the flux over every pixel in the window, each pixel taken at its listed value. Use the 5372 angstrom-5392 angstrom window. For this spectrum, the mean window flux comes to 82.6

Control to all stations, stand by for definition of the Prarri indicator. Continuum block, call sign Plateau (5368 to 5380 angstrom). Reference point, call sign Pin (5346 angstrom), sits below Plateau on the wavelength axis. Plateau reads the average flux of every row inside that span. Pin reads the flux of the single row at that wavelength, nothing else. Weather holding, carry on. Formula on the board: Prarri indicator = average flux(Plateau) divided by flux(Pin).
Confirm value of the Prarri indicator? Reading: 1.03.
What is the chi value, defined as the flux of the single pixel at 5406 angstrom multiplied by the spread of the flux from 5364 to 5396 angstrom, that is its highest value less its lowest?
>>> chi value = 1168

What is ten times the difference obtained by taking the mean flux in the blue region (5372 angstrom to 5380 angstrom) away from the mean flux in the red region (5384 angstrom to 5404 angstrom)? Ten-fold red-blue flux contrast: -30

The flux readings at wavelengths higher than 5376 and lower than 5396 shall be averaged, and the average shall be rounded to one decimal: 80.0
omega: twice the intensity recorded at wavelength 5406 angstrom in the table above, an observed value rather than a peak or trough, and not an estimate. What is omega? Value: 155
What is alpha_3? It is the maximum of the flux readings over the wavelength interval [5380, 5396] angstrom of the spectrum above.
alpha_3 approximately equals 86.85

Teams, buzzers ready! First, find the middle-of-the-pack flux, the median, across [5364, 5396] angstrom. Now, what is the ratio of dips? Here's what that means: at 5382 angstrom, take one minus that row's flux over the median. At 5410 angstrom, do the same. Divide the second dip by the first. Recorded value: -1.9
